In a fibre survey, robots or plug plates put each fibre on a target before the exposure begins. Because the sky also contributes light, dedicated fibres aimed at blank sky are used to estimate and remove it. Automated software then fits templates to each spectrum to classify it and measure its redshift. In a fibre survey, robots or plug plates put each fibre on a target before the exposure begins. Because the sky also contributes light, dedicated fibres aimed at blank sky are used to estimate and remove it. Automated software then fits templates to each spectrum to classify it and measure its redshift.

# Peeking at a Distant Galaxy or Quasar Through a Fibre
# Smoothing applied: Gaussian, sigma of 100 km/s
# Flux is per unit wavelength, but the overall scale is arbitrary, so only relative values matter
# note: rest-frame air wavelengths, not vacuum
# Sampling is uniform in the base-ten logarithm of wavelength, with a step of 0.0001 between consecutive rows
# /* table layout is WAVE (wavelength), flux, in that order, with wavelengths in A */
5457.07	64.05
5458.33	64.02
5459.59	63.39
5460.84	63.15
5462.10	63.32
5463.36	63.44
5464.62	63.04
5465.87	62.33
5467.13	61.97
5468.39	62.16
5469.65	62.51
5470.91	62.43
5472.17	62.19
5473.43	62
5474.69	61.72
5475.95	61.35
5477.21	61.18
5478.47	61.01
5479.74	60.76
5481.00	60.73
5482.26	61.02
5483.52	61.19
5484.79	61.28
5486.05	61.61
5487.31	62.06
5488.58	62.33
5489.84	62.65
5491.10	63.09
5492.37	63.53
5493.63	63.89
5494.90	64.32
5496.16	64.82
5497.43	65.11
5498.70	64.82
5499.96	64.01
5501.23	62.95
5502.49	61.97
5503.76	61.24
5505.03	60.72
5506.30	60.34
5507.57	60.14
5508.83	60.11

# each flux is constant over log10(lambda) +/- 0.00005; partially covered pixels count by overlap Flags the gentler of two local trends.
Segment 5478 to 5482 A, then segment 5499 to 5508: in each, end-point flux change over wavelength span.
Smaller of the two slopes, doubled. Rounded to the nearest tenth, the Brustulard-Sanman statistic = -1.0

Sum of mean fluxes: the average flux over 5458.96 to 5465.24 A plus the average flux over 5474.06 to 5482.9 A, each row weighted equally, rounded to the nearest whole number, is 124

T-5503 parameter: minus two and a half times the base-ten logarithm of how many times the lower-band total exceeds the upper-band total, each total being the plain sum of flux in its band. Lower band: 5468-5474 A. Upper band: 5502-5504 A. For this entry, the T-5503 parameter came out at -1.01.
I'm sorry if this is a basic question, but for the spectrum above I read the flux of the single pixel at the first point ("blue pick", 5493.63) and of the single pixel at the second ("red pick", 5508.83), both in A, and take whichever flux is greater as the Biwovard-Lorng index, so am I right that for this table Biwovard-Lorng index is 63.9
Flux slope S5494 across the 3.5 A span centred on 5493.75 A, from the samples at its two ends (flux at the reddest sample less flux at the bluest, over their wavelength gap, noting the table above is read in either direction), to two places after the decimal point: 0.31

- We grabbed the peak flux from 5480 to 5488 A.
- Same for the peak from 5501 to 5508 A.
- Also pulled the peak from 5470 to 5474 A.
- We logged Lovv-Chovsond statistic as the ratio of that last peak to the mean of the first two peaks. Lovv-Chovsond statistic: 1.00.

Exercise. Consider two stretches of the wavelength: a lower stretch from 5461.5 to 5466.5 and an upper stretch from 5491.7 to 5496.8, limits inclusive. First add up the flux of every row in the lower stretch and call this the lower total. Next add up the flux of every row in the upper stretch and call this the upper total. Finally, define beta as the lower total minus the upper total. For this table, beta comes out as -4.4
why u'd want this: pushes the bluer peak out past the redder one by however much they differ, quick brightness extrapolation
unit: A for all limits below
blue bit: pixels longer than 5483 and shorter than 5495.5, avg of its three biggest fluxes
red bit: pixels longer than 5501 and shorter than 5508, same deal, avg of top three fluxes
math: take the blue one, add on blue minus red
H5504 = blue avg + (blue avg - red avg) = 66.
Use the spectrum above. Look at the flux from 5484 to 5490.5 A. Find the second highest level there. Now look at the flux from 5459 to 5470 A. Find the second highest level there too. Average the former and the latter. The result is 62.9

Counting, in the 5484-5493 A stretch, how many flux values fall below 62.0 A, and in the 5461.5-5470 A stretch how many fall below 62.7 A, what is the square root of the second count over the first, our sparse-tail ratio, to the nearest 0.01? 1.41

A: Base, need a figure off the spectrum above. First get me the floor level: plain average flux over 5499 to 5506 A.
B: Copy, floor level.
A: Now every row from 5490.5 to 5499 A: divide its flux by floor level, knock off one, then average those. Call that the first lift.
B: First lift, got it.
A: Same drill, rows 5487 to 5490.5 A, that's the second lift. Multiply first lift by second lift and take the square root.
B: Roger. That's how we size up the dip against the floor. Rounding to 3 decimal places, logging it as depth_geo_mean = 0.009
